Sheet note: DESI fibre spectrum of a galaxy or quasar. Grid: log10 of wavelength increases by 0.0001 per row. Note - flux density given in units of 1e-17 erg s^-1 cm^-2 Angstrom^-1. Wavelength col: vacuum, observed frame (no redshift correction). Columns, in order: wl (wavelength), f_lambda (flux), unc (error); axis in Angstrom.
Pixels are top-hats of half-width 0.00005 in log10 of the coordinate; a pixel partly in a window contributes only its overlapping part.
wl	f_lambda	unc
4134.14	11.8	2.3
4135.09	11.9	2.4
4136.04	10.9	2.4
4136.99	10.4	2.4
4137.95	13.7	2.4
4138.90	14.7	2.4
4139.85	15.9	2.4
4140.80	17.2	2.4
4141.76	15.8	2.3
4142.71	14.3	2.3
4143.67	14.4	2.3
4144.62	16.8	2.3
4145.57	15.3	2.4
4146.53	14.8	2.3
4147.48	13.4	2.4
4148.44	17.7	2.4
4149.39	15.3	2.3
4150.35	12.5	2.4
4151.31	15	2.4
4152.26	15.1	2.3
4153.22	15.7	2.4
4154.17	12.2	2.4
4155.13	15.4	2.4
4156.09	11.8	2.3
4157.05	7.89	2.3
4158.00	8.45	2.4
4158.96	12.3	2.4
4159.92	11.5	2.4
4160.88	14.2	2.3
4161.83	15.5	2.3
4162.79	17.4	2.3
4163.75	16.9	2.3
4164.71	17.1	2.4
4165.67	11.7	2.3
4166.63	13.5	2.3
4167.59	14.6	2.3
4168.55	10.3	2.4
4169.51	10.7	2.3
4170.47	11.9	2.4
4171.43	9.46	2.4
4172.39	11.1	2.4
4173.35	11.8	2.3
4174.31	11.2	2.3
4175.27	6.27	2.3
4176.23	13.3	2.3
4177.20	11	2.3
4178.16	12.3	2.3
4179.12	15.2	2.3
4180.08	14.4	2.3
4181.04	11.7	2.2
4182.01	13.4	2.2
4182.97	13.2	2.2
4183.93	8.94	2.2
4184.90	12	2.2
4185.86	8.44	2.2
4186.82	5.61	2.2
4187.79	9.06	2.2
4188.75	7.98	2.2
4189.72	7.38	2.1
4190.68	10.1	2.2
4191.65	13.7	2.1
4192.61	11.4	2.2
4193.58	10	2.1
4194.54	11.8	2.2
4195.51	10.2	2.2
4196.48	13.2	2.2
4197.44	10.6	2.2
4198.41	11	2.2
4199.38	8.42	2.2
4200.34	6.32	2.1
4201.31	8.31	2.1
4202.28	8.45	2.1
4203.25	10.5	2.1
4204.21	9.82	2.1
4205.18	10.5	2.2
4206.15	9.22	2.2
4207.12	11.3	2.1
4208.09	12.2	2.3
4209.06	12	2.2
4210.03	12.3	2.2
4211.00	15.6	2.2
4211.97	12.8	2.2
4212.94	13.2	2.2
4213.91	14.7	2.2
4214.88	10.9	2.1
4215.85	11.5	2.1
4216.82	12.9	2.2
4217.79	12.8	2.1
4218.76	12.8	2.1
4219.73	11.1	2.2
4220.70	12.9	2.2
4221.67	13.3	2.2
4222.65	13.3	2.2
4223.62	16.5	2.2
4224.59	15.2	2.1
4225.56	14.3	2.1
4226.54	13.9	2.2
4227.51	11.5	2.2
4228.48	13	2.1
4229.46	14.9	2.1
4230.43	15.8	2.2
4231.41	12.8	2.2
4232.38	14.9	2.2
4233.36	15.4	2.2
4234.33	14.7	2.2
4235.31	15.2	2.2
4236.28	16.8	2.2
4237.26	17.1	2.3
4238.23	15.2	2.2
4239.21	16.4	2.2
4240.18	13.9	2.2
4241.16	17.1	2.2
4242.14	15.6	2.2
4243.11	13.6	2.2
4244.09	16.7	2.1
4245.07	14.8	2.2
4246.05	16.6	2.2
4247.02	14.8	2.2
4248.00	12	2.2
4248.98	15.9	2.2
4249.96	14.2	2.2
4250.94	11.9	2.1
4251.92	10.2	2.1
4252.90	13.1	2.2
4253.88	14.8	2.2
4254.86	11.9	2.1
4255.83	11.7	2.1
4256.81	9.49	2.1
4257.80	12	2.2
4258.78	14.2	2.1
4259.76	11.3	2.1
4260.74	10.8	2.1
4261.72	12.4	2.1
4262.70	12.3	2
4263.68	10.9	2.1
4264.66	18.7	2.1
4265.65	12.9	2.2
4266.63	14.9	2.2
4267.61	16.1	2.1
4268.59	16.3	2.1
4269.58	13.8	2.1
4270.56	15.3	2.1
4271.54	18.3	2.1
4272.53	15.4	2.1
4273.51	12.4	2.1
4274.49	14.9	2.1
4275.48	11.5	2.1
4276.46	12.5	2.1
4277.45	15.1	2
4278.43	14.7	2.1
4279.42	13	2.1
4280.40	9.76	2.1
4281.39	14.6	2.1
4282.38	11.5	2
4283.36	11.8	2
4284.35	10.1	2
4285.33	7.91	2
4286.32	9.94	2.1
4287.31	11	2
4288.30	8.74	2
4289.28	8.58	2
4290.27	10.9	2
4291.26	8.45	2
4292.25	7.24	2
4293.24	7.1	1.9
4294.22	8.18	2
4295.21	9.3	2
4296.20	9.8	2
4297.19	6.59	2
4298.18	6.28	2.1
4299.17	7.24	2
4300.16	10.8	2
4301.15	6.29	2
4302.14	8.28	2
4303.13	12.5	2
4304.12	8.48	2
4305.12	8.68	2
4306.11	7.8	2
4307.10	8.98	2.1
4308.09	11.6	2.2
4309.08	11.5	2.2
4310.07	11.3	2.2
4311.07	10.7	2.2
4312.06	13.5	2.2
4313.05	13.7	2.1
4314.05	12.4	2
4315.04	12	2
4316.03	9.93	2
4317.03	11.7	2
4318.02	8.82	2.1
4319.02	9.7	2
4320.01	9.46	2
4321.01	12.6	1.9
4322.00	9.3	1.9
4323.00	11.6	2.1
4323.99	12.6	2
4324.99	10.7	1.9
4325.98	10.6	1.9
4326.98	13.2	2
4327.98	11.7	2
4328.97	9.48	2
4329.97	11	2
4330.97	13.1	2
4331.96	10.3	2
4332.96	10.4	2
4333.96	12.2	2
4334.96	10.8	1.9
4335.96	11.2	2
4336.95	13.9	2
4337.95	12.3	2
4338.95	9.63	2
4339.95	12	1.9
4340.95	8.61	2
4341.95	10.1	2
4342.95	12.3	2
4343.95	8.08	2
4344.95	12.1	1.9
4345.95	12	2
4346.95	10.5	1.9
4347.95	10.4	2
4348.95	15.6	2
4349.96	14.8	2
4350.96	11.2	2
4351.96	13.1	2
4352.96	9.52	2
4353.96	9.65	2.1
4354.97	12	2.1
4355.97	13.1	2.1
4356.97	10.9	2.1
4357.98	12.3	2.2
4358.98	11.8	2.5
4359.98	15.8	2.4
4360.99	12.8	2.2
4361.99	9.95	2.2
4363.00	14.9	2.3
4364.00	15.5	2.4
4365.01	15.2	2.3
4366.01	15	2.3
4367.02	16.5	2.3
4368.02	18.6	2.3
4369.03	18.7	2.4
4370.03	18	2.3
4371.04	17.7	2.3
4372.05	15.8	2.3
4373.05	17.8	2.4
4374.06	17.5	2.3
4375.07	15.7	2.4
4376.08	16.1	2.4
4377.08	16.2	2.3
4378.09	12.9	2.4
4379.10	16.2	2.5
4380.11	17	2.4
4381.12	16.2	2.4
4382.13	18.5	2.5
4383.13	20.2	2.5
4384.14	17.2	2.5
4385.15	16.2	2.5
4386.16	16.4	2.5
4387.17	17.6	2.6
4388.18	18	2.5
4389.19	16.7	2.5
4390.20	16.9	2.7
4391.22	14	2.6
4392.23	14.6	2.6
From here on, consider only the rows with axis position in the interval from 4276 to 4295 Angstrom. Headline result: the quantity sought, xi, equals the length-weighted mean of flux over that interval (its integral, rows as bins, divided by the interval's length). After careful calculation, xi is 10.56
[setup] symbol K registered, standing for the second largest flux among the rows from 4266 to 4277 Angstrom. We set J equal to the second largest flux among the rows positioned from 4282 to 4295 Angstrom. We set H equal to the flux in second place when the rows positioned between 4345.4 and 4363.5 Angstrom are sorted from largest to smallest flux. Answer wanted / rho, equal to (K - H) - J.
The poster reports -10.8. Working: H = 15.6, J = 11.5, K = 16.3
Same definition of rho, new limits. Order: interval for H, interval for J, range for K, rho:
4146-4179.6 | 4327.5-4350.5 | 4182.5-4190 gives -20.2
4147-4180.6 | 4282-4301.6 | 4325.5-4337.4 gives -15.7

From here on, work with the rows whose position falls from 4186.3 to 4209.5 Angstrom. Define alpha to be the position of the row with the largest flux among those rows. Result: 4191.65 Angstrom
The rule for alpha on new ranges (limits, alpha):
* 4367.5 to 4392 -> 4383.13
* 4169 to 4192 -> 4179.12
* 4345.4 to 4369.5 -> 4369.03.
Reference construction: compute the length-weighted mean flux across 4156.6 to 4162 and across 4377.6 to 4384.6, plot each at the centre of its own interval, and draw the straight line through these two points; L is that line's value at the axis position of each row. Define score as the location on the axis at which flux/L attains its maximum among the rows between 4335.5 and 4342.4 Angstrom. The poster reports 4336.95 Angstrom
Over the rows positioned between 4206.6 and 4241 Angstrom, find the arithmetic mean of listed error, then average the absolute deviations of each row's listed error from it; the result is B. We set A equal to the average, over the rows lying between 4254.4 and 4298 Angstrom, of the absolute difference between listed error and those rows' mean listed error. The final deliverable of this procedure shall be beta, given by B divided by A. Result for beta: 0.7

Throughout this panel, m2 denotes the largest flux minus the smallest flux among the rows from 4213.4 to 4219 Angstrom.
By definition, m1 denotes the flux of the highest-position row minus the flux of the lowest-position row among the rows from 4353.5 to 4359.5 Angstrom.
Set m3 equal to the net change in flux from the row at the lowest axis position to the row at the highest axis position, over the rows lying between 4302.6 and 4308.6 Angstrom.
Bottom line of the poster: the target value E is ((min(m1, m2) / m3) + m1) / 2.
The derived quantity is -0.1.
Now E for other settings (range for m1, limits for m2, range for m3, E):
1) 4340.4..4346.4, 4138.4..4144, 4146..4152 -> 8.9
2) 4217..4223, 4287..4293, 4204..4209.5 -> 0.4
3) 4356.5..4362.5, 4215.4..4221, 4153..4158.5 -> -0.4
